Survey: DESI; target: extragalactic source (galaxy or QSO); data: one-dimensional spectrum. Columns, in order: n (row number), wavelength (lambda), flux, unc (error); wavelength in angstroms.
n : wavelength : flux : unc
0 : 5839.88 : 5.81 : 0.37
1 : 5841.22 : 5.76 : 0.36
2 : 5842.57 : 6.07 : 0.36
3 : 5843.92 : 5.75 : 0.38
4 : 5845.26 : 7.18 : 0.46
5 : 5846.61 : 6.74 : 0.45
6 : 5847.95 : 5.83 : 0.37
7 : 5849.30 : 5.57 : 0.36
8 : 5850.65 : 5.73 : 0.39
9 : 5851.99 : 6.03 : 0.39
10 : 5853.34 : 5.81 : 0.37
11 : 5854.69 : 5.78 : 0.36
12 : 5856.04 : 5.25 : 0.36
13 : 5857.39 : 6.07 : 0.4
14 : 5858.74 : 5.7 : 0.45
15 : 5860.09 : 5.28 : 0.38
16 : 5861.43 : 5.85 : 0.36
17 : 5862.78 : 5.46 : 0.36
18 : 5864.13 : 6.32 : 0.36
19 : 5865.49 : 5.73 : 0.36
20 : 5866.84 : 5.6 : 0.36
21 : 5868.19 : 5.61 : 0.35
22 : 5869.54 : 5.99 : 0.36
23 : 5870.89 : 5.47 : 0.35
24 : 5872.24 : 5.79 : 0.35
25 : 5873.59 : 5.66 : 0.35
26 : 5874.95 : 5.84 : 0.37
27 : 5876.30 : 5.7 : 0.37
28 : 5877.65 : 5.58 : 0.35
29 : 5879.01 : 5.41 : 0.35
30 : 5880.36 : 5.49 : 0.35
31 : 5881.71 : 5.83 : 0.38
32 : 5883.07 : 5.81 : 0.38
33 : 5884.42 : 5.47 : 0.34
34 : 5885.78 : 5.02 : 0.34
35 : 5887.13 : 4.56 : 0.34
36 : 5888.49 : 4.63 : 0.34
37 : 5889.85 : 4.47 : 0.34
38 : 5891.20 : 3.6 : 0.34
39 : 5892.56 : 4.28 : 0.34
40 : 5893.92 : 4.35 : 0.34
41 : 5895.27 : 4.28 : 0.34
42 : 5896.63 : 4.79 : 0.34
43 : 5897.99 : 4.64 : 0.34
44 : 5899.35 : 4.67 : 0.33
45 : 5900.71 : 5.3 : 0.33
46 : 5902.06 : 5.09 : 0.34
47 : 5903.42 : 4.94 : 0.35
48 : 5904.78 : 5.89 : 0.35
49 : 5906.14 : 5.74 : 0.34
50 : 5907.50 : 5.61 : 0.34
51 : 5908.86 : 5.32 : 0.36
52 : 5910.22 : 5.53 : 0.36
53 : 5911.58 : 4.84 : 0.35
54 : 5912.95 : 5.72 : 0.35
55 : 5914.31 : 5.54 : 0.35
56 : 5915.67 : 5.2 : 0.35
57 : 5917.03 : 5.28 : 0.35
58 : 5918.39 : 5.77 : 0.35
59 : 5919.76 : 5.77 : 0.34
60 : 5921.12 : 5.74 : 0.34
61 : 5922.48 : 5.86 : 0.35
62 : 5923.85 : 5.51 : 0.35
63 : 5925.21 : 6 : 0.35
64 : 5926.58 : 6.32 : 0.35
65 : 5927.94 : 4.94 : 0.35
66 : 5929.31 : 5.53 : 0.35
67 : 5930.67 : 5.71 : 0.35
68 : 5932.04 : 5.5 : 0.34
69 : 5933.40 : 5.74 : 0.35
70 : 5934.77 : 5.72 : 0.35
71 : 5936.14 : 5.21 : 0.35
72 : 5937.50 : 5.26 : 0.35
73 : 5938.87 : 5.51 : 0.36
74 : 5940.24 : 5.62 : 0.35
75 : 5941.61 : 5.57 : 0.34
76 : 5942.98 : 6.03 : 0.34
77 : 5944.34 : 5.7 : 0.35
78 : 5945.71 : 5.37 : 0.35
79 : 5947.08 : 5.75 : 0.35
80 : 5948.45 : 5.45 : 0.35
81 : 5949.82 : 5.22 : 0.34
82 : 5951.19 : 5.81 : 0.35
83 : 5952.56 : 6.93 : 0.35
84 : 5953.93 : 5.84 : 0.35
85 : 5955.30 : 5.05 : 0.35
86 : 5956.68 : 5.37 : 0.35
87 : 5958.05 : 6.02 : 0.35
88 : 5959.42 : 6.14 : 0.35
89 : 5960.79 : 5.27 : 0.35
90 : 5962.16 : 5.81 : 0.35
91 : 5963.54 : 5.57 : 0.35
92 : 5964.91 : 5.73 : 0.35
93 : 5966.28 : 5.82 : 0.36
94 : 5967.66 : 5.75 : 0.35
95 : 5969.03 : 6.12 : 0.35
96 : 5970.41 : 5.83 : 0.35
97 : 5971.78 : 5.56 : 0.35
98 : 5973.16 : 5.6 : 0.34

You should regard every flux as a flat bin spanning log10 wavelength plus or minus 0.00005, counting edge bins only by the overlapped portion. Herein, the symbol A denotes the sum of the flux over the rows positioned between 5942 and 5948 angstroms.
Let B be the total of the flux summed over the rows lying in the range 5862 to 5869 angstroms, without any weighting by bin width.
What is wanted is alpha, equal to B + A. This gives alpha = 52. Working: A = 23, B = 28.7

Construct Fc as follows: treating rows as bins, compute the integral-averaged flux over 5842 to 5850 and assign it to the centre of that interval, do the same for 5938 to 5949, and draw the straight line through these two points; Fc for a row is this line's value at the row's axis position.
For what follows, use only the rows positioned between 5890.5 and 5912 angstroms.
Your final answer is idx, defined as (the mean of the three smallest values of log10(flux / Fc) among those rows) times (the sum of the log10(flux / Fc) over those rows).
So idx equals 0.209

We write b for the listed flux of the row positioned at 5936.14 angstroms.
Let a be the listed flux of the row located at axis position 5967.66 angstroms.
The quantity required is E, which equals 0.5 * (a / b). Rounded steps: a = 5.75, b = 5.21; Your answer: 0.552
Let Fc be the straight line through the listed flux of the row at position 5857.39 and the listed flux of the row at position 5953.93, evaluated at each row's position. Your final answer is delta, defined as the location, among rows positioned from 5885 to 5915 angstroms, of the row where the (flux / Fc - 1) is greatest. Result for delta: 5904.78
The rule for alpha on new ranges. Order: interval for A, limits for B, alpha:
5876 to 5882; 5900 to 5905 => 49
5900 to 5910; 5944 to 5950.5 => 65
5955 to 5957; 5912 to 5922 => 49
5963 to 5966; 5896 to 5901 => 31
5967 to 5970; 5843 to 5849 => 37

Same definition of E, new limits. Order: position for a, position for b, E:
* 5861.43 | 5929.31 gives 0.529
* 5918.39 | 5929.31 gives 0.522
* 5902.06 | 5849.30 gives 0.457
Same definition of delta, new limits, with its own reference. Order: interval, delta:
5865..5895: 5869.54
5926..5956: 5952.56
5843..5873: 5845.26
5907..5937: 5926.58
